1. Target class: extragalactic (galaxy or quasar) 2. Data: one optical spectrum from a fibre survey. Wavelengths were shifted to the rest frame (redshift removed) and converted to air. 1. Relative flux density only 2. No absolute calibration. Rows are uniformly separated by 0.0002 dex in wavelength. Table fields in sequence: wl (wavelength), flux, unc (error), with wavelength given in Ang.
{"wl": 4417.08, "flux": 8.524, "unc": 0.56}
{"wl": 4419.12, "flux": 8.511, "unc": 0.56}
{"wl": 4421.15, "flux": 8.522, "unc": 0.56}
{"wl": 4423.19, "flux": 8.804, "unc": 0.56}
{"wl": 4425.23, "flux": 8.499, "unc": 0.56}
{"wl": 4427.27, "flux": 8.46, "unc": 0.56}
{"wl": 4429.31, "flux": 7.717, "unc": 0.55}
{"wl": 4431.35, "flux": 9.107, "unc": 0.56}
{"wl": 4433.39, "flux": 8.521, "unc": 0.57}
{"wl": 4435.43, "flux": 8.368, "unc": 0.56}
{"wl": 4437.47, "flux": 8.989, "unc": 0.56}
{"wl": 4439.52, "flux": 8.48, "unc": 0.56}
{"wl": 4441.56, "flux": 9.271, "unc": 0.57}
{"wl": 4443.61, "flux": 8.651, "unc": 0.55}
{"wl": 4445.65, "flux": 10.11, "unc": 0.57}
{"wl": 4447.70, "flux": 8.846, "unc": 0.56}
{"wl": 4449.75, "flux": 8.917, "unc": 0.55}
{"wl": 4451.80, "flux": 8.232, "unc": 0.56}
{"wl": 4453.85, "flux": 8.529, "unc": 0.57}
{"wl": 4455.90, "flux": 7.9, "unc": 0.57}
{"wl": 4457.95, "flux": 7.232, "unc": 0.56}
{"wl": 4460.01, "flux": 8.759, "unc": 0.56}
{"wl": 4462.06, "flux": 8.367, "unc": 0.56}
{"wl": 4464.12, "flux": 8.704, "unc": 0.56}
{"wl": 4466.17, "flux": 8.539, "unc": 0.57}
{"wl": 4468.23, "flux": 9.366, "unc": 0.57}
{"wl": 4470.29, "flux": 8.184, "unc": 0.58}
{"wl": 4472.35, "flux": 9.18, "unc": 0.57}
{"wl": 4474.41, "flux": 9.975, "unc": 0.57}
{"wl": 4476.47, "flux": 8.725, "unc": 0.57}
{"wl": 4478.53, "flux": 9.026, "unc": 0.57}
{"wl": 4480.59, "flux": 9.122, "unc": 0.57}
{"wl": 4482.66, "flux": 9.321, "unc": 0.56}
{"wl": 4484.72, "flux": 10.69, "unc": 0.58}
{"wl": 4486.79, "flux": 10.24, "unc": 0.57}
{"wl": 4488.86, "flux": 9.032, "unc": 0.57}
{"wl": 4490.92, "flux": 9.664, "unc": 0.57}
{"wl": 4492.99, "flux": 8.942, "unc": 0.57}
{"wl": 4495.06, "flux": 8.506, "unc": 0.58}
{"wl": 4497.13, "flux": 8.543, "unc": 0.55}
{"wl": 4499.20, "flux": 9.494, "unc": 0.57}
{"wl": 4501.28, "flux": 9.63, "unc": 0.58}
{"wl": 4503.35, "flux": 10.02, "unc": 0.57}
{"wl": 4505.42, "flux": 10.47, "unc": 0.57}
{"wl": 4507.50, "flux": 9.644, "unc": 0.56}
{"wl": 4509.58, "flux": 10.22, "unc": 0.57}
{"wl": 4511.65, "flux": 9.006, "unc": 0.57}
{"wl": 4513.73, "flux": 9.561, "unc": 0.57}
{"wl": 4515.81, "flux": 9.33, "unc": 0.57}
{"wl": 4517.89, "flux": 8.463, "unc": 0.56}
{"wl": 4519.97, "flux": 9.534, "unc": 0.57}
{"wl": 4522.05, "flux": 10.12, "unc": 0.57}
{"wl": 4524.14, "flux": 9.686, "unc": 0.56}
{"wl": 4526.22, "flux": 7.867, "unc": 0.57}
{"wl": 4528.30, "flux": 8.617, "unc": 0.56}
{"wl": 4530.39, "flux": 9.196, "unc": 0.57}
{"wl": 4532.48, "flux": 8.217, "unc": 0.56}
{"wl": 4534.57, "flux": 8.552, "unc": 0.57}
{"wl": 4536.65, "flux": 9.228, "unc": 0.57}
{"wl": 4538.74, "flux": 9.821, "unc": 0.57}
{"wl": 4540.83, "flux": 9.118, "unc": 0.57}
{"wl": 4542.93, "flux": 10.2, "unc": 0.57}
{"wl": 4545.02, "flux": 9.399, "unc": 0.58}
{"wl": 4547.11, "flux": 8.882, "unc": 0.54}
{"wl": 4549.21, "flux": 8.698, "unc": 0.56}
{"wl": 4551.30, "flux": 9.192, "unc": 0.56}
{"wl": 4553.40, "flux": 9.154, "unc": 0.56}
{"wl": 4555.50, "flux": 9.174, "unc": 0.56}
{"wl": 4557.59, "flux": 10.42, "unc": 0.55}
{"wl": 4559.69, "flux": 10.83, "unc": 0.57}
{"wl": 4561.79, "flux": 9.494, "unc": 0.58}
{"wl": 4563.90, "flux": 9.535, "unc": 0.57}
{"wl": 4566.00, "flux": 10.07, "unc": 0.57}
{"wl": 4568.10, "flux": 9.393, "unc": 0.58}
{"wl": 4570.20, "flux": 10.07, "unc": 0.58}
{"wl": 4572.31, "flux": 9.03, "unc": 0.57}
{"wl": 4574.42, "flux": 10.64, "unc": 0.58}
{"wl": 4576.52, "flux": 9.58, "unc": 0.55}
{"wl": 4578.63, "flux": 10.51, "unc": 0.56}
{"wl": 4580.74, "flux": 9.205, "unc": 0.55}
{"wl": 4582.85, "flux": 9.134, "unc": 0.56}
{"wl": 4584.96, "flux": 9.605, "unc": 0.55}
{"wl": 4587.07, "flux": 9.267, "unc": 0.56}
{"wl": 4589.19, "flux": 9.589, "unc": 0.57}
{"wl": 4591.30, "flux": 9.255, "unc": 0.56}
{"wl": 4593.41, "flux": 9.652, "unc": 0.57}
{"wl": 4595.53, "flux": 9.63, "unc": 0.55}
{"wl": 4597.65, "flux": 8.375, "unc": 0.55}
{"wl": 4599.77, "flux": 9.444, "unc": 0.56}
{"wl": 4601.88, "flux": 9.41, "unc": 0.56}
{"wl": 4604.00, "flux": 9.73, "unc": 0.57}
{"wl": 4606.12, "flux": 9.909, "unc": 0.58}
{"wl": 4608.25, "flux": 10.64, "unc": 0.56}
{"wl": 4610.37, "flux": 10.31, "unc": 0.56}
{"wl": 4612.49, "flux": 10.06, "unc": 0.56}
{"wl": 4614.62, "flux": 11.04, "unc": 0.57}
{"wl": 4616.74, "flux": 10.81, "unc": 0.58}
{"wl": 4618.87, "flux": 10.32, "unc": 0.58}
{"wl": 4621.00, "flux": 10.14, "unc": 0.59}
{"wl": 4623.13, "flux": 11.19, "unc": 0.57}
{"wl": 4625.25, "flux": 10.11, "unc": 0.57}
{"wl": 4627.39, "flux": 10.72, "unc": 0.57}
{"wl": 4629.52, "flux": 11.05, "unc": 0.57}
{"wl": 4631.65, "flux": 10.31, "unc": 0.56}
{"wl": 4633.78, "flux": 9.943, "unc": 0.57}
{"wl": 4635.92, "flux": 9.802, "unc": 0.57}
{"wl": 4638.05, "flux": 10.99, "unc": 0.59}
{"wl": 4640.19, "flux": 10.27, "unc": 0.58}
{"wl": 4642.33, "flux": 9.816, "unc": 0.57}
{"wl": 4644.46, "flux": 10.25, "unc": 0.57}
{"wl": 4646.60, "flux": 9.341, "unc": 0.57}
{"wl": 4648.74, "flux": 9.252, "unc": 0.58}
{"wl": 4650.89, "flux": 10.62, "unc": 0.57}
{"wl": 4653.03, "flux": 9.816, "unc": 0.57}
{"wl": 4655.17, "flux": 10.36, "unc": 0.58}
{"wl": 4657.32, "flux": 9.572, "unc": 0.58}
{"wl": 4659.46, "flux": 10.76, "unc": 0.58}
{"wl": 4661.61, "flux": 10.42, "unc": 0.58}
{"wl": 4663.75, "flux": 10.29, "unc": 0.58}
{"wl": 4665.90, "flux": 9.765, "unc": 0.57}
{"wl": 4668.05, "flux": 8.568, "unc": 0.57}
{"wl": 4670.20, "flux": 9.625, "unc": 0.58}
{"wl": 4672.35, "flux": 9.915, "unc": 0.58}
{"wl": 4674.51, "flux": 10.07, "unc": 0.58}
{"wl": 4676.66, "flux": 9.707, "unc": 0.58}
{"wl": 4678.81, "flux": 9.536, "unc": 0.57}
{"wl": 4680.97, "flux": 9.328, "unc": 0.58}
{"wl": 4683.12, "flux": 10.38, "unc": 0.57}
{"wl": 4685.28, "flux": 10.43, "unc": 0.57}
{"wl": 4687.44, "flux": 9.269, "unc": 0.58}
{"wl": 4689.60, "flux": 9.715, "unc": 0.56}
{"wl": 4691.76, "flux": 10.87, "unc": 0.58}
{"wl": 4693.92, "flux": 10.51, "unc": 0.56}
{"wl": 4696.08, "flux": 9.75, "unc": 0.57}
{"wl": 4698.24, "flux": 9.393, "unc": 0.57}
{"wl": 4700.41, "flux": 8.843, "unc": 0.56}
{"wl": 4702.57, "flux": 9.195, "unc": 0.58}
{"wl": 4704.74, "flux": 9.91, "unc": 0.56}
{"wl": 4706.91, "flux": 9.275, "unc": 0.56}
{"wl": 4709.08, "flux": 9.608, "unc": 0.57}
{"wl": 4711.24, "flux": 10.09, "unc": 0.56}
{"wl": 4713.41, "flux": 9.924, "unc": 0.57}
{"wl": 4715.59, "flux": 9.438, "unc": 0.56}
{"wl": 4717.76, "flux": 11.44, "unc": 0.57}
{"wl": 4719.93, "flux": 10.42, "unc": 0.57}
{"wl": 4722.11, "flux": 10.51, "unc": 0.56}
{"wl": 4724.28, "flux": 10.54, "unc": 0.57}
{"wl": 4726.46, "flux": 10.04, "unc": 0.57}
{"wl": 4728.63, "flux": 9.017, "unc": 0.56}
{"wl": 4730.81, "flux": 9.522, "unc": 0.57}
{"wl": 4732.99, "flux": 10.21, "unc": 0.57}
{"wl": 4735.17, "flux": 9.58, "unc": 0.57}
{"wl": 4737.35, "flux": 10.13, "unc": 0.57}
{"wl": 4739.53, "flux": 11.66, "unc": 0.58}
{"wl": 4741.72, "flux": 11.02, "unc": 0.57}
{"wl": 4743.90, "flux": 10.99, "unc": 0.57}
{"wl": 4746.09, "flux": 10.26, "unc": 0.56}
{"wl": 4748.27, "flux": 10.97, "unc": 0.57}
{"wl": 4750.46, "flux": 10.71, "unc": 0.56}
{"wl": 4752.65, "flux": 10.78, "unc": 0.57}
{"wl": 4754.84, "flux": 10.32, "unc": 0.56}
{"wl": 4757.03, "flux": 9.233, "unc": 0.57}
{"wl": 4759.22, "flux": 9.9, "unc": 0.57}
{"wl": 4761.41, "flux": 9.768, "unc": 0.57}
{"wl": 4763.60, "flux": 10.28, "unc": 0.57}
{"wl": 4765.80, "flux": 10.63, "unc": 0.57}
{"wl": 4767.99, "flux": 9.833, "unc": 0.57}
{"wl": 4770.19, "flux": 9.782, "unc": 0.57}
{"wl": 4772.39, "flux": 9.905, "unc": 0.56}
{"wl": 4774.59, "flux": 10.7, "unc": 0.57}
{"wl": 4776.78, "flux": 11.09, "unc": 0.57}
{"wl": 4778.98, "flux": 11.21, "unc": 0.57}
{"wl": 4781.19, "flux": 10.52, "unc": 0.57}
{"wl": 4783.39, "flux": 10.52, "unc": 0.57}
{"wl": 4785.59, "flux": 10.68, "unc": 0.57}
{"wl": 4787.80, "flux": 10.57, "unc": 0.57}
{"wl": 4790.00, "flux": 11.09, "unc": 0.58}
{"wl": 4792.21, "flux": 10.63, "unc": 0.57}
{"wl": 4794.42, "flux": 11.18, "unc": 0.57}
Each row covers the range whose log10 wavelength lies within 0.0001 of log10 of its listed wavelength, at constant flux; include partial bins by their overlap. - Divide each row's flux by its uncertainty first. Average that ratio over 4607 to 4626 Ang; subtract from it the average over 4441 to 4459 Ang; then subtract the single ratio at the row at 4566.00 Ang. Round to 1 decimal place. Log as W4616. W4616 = -14.6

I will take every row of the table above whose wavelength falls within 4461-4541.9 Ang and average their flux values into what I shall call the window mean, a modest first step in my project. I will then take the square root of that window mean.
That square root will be 3.04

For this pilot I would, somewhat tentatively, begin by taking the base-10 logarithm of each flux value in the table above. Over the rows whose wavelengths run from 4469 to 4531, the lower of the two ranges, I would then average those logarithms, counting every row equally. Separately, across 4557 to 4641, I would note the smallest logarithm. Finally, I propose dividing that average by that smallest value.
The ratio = 1.05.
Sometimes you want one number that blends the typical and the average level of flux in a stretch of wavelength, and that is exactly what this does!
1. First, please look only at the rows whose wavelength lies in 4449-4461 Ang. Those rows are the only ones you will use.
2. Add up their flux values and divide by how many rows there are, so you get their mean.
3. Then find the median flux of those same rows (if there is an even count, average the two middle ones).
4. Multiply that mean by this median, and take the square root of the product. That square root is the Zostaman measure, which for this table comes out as 8.3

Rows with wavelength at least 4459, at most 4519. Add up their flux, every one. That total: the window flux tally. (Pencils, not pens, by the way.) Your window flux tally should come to 269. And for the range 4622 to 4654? 153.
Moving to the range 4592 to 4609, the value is 77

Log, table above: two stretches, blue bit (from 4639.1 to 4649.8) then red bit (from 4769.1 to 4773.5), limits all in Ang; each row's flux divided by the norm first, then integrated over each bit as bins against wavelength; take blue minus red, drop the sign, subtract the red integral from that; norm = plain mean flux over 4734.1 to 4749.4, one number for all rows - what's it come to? 1.7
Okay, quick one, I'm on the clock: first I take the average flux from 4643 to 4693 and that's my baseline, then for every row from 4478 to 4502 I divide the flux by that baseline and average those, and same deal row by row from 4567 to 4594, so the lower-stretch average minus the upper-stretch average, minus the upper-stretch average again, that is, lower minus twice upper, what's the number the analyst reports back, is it -1.00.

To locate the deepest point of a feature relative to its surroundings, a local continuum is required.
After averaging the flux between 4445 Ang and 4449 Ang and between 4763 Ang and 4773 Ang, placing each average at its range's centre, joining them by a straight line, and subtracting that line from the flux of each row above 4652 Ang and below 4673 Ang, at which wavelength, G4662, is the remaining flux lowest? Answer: 4668.05 Ang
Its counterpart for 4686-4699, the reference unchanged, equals 4687.44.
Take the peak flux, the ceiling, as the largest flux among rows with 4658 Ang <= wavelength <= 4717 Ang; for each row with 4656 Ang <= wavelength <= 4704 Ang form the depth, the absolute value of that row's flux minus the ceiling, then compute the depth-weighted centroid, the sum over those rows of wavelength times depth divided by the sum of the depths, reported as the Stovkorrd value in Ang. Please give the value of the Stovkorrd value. 4681.5 Ang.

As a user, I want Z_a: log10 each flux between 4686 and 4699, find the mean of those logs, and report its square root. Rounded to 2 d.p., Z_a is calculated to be 1.00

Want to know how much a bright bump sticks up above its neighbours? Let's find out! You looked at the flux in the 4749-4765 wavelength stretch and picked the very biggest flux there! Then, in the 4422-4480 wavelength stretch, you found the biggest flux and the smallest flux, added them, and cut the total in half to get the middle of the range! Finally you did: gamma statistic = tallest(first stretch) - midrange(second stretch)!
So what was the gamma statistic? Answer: 2.1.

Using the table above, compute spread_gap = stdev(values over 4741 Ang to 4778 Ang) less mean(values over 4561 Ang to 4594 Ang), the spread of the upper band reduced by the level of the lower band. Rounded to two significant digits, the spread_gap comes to -9.1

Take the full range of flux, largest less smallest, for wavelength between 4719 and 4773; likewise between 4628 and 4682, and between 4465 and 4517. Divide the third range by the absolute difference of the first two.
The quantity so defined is 16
